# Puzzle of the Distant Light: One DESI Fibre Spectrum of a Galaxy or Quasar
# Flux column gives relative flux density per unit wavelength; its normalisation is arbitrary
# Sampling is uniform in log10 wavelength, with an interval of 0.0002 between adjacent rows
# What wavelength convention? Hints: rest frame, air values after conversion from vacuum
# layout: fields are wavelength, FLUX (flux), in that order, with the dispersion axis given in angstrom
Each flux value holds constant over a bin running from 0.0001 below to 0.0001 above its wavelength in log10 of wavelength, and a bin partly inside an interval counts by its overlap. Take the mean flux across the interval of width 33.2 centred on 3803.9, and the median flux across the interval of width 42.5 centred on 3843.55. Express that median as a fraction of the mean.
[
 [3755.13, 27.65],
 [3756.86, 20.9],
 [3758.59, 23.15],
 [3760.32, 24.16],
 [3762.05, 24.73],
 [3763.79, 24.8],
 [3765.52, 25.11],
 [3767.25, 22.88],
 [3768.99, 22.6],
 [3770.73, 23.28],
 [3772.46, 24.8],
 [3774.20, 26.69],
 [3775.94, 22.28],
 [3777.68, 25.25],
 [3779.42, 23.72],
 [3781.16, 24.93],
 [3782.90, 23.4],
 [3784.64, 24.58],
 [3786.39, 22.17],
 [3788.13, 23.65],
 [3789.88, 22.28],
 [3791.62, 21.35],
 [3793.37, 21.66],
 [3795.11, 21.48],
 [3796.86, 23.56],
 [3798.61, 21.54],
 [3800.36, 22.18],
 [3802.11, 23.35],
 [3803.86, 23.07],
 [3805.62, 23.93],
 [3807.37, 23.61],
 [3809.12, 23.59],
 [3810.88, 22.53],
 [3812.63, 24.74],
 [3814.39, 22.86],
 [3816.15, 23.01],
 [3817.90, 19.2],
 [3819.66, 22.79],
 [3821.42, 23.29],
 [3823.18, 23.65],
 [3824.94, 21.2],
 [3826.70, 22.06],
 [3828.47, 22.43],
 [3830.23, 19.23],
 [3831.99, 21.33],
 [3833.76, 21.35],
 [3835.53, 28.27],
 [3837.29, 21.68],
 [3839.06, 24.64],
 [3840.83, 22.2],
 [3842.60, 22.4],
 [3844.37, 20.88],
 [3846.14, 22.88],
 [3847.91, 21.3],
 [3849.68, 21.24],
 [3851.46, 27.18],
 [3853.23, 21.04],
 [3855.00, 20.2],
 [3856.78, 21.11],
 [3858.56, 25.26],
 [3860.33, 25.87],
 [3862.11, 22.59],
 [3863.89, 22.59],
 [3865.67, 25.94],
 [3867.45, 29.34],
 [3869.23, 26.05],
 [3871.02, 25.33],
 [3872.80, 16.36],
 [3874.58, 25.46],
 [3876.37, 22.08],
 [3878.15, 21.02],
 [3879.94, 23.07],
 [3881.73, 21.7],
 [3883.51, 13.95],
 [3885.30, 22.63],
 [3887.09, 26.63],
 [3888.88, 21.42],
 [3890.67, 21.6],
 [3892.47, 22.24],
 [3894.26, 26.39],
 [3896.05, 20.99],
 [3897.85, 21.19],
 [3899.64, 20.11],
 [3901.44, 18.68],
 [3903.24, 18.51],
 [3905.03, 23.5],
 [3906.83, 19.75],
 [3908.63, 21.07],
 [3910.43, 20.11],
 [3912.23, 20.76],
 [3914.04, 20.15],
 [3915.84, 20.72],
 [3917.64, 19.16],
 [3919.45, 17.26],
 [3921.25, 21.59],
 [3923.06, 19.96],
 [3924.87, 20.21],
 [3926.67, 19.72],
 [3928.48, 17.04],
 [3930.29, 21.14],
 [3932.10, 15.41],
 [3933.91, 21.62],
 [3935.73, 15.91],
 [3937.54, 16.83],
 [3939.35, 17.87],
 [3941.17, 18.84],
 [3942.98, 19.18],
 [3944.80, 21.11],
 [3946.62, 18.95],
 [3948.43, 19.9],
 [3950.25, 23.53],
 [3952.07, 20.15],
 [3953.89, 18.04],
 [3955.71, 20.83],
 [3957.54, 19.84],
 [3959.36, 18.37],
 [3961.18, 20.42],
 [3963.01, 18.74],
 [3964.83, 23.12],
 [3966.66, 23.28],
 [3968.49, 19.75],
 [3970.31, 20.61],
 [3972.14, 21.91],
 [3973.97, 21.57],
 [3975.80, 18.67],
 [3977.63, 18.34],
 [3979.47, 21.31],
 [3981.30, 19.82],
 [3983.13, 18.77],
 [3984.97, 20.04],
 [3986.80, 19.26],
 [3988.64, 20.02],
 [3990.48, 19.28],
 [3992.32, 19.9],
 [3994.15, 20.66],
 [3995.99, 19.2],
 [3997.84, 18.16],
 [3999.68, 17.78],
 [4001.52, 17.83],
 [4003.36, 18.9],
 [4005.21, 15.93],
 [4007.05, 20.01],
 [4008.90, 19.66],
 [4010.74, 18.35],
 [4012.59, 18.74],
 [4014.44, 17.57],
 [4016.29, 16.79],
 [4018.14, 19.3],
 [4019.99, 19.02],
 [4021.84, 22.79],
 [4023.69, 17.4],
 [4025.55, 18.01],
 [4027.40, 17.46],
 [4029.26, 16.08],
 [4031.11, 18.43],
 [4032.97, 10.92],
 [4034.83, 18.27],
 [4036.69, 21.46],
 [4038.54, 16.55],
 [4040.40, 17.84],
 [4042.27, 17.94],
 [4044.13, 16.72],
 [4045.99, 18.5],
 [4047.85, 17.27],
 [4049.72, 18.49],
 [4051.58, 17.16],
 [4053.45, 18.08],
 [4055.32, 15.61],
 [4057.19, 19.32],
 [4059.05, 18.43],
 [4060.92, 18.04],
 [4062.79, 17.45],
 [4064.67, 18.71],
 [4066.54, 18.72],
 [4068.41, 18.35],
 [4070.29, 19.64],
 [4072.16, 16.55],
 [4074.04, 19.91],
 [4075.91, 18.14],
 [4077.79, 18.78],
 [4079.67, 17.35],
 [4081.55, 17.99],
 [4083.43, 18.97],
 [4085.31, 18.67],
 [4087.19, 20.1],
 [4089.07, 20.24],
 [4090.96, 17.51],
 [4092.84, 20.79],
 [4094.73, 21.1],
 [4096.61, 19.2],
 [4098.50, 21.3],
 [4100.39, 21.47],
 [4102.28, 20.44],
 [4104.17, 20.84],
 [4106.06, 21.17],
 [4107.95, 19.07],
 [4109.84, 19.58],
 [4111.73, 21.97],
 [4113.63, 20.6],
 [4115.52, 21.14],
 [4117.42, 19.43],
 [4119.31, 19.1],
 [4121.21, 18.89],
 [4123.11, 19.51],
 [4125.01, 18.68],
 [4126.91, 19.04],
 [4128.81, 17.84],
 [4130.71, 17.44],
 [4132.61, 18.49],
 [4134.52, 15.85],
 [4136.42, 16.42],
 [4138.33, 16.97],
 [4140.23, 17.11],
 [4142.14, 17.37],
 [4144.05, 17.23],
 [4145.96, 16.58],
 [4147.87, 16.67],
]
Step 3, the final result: 0.977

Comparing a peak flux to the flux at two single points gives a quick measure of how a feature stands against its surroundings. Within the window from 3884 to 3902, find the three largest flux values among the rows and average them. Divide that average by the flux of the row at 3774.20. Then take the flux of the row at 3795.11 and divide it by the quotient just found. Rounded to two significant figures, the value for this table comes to 23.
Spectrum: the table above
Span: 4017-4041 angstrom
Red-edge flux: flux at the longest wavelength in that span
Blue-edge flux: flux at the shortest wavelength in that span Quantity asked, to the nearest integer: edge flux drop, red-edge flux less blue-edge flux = -1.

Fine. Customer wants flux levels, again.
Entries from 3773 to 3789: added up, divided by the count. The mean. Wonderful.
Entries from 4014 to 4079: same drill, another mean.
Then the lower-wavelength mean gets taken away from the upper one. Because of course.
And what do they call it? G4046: -6.1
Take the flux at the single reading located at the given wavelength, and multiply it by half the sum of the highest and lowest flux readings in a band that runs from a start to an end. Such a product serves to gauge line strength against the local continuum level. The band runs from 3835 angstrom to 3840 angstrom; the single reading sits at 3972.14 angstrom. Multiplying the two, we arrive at 547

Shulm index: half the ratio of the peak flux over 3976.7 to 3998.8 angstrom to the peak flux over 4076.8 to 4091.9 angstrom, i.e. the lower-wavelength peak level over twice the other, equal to 0.53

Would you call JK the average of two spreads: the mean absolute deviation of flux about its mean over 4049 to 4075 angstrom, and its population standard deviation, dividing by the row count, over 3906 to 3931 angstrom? 1.1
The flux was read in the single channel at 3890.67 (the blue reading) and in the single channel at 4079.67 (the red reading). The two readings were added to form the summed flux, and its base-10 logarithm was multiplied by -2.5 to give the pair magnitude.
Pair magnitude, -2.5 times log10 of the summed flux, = -3.98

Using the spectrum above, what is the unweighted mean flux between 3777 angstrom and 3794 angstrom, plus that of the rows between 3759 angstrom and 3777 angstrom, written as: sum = 47.4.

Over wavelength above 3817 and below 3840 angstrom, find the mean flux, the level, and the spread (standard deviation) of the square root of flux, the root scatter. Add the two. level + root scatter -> 22.6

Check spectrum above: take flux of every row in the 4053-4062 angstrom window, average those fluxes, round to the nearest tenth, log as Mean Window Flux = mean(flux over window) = 17.9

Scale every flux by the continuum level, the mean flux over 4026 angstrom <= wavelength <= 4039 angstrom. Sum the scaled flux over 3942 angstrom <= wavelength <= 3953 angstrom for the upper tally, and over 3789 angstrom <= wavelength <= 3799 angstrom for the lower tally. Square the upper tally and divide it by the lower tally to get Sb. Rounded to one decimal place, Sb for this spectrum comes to 6.7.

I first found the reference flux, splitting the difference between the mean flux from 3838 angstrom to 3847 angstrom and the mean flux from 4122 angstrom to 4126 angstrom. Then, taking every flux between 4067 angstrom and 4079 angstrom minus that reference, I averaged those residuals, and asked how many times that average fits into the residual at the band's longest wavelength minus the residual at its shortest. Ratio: -0.2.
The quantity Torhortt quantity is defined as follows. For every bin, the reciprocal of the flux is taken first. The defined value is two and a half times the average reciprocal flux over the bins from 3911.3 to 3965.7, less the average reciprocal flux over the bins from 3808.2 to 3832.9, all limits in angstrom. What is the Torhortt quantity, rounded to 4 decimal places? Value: 0.0840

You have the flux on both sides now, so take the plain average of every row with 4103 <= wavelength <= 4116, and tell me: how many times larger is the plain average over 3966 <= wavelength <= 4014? 0.95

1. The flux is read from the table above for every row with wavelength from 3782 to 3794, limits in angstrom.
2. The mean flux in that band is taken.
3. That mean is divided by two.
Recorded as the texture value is 11.4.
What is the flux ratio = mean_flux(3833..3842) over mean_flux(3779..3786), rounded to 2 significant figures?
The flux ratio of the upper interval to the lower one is 0.98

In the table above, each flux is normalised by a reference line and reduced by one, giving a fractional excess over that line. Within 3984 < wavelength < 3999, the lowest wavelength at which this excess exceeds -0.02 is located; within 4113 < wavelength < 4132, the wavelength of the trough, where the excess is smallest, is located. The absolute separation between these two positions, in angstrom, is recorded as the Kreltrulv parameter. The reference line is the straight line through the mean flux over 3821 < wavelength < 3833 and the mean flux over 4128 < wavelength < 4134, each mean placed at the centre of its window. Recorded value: 145.7 angstrom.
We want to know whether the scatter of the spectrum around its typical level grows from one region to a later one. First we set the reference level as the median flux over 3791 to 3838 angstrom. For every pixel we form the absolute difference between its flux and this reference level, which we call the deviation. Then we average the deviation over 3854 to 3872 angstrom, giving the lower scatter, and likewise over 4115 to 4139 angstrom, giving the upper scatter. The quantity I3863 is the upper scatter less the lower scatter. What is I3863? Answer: 1.5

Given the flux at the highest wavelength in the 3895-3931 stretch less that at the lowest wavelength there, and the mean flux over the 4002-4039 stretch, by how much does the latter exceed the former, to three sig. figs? 17.9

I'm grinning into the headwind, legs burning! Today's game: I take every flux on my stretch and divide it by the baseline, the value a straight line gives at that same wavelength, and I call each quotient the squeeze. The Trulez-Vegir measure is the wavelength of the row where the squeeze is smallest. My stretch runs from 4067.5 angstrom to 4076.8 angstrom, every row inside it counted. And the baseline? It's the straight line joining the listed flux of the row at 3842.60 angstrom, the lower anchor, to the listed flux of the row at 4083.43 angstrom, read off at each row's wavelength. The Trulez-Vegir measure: 4072.16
